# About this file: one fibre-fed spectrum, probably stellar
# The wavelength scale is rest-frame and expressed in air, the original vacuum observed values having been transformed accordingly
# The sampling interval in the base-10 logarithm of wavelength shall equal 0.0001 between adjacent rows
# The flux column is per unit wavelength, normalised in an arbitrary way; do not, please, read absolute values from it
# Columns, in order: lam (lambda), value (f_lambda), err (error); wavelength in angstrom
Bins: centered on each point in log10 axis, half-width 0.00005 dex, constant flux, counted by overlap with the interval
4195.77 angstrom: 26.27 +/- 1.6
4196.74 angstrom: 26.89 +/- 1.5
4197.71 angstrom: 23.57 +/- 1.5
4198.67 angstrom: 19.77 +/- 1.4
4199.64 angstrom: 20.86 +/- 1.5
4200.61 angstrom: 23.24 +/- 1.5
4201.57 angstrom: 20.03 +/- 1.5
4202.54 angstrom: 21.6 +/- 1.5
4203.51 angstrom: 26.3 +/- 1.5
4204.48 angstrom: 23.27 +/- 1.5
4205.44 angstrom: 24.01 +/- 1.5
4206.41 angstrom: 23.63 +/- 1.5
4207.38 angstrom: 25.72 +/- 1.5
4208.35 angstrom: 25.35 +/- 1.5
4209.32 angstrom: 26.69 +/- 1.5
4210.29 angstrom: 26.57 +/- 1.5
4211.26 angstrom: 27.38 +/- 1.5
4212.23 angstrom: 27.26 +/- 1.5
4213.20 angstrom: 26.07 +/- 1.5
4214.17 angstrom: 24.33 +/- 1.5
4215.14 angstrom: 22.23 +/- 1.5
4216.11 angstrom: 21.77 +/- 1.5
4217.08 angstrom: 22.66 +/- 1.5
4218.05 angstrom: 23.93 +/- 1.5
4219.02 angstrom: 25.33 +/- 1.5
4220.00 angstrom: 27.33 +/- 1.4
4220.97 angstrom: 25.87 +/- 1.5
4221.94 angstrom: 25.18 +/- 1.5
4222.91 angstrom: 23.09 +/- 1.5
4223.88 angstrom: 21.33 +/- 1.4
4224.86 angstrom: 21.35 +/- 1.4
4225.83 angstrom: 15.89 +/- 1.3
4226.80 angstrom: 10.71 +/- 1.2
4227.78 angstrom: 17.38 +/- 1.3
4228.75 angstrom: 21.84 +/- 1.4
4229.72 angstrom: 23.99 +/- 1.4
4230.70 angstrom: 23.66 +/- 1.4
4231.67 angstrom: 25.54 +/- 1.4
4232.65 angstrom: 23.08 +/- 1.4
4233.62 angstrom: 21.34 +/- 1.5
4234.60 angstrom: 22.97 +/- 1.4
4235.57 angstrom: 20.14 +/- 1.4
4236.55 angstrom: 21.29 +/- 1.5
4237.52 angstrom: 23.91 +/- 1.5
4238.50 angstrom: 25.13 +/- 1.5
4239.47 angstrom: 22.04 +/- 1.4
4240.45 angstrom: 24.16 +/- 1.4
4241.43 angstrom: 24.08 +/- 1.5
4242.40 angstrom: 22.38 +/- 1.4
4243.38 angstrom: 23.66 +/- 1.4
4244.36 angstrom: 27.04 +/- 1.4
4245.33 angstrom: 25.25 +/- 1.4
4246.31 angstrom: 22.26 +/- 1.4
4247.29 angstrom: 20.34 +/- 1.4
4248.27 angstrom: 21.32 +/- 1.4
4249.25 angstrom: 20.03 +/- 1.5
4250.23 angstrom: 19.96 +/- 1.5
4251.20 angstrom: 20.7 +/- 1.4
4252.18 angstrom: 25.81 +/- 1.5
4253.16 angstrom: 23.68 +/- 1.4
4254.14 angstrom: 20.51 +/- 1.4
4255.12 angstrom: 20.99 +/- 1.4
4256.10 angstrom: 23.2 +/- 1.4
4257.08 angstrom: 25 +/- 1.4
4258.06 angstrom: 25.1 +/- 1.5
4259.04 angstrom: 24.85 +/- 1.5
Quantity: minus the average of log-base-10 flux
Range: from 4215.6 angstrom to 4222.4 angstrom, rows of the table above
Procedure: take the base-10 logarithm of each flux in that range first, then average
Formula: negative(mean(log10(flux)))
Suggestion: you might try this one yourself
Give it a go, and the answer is -1.39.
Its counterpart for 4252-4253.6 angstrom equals -1.39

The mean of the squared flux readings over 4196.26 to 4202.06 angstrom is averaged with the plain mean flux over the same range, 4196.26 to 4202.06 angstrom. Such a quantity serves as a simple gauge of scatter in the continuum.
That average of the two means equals 265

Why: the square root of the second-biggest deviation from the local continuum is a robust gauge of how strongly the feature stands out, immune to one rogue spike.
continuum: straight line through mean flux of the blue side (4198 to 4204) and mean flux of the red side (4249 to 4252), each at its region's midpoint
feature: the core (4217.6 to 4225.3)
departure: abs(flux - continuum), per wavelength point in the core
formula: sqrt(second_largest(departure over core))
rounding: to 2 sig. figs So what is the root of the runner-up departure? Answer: 2.1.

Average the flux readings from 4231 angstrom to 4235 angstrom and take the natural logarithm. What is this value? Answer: 3.15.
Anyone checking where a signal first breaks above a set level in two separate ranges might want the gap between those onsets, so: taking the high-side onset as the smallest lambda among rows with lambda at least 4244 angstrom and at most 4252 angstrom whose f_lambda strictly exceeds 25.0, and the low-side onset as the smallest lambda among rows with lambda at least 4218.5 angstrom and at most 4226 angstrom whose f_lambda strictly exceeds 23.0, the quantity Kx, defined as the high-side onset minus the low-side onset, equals 25.3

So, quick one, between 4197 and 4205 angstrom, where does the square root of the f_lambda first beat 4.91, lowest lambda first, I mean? 4203.51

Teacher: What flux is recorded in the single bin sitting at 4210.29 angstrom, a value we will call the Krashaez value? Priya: 26.57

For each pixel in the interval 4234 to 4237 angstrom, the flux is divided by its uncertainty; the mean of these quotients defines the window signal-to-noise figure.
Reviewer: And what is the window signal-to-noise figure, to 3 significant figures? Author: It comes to 15.0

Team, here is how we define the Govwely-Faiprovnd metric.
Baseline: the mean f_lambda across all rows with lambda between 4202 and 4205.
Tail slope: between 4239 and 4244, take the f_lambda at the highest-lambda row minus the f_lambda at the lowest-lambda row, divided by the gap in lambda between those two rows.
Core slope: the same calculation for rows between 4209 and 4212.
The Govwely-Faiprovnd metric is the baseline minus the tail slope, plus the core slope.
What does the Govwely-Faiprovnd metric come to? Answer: 24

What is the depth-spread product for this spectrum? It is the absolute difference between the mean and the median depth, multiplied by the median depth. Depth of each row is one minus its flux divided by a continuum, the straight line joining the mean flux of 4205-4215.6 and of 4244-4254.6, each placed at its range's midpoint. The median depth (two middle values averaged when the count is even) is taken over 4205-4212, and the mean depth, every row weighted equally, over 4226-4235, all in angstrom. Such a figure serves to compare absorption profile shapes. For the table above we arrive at -0.0005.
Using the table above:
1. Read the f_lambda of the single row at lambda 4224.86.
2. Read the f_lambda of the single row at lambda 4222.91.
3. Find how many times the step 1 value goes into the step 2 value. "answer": 1.08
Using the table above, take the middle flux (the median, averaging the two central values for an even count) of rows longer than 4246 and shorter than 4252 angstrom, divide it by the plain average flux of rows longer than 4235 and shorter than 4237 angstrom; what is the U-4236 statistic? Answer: 0.99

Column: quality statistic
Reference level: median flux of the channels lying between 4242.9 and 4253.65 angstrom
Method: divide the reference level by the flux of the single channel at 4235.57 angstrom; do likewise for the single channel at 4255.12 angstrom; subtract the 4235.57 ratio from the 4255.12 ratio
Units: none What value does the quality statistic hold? -0.04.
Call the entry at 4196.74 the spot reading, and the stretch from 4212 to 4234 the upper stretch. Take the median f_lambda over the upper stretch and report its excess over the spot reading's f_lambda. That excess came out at -4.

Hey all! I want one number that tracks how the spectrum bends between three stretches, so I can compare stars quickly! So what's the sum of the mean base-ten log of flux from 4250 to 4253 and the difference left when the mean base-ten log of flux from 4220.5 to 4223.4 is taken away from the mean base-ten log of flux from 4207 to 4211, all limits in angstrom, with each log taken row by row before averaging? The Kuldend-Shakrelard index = 1.37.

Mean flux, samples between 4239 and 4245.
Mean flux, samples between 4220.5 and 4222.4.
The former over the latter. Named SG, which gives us 0.94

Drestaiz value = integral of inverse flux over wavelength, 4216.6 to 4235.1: 0.87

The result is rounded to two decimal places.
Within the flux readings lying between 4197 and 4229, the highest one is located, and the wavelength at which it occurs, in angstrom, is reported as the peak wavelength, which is 4211.26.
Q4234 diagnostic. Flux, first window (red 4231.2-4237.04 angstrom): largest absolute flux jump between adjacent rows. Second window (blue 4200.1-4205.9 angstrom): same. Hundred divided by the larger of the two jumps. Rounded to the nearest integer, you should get 21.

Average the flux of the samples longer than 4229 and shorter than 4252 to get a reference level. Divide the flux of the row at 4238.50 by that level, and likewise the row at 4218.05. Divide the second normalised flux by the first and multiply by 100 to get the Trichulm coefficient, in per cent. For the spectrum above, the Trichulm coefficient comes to 95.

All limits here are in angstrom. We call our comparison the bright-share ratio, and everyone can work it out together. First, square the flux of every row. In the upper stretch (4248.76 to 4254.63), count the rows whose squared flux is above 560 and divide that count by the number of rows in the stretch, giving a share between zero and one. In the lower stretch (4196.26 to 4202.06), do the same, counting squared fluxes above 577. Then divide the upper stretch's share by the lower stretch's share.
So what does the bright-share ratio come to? 2.0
